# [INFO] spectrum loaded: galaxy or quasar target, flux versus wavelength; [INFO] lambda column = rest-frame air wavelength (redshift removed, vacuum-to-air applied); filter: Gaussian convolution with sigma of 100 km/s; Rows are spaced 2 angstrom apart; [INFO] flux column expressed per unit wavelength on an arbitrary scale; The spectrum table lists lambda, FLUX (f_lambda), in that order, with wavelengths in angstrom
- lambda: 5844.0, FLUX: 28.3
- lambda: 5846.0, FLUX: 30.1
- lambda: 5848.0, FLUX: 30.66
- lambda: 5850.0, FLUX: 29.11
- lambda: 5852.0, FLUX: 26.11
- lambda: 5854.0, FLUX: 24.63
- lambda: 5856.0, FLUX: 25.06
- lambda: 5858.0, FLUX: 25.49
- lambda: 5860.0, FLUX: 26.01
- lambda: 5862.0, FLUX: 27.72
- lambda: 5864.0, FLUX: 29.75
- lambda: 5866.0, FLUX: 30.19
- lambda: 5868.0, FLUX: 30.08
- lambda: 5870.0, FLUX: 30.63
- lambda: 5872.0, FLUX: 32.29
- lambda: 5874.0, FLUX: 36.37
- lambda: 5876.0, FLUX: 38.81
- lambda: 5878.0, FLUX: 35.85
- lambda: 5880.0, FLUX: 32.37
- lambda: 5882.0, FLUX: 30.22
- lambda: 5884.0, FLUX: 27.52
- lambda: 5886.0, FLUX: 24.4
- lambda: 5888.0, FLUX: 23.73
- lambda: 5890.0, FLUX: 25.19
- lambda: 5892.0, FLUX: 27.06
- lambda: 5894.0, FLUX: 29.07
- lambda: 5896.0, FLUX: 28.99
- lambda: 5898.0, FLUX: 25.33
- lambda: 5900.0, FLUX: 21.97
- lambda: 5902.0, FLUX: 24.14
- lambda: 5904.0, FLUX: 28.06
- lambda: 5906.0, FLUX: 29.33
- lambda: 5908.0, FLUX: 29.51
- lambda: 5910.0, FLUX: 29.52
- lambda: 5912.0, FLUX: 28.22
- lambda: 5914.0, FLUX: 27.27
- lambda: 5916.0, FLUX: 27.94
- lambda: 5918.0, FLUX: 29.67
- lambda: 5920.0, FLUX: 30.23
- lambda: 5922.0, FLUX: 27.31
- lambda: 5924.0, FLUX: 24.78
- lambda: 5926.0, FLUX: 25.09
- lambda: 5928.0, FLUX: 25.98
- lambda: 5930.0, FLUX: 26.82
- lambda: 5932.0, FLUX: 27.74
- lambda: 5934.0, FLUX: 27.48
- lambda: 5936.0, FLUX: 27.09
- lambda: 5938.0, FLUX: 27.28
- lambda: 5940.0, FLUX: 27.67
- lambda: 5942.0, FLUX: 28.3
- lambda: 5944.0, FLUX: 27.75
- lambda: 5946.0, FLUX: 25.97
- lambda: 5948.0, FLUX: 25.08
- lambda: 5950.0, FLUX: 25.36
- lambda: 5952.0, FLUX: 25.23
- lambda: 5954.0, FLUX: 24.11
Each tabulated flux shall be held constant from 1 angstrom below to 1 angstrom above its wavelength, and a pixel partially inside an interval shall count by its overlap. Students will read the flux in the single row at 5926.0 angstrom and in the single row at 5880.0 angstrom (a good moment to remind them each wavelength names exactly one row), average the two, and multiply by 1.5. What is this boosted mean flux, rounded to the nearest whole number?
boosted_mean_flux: 43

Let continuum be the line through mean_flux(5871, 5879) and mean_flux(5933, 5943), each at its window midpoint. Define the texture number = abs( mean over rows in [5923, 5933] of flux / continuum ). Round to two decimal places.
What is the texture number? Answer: 0.90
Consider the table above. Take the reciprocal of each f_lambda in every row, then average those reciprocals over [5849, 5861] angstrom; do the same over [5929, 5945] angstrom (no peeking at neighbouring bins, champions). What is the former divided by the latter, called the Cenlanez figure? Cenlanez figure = 1.06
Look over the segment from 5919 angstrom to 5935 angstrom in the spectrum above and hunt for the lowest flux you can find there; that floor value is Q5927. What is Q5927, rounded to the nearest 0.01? 24.78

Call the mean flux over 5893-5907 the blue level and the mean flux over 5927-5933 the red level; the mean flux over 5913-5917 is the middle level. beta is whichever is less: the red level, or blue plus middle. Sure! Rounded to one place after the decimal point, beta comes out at 26.8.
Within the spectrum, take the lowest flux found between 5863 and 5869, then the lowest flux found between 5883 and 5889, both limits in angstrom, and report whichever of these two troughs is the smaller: 23.7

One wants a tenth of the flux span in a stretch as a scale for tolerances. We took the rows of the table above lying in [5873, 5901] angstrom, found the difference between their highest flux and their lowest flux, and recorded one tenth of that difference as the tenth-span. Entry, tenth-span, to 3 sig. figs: 1.68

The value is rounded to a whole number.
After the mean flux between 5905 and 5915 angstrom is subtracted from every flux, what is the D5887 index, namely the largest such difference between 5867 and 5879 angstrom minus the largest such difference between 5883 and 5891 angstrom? 11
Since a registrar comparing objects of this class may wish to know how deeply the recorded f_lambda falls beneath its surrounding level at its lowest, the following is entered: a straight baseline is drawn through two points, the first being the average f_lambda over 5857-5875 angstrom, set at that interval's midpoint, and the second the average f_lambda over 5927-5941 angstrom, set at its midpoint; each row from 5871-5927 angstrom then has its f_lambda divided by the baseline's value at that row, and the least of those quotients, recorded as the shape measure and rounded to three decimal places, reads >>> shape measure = 0.771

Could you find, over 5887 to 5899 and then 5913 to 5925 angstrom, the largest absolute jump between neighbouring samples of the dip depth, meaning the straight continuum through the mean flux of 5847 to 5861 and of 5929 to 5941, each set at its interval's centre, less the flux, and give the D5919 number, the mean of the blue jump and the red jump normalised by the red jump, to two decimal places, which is 1.13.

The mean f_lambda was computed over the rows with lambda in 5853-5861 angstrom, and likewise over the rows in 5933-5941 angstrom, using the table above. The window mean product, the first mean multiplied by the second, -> 693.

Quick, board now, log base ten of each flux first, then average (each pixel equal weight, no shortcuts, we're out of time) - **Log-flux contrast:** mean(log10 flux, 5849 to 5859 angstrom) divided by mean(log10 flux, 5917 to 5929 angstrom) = 0.99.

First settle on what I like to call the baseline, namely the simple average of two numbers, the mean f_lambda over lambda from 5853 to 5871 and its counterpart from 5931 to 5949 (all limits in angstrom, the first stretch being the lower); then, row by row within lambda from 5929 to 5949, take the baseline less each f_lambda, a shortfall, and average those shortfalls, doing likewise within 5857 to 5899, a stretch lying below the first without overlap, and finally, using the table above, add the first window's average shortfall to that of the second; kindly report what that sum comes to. -1.6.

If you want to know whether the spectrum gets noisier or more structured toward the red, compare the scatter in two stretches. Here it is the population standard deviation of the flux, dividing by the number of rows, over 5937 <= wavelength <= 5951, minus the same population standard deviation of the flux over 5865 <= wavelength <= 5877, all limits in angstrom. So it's -2.2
